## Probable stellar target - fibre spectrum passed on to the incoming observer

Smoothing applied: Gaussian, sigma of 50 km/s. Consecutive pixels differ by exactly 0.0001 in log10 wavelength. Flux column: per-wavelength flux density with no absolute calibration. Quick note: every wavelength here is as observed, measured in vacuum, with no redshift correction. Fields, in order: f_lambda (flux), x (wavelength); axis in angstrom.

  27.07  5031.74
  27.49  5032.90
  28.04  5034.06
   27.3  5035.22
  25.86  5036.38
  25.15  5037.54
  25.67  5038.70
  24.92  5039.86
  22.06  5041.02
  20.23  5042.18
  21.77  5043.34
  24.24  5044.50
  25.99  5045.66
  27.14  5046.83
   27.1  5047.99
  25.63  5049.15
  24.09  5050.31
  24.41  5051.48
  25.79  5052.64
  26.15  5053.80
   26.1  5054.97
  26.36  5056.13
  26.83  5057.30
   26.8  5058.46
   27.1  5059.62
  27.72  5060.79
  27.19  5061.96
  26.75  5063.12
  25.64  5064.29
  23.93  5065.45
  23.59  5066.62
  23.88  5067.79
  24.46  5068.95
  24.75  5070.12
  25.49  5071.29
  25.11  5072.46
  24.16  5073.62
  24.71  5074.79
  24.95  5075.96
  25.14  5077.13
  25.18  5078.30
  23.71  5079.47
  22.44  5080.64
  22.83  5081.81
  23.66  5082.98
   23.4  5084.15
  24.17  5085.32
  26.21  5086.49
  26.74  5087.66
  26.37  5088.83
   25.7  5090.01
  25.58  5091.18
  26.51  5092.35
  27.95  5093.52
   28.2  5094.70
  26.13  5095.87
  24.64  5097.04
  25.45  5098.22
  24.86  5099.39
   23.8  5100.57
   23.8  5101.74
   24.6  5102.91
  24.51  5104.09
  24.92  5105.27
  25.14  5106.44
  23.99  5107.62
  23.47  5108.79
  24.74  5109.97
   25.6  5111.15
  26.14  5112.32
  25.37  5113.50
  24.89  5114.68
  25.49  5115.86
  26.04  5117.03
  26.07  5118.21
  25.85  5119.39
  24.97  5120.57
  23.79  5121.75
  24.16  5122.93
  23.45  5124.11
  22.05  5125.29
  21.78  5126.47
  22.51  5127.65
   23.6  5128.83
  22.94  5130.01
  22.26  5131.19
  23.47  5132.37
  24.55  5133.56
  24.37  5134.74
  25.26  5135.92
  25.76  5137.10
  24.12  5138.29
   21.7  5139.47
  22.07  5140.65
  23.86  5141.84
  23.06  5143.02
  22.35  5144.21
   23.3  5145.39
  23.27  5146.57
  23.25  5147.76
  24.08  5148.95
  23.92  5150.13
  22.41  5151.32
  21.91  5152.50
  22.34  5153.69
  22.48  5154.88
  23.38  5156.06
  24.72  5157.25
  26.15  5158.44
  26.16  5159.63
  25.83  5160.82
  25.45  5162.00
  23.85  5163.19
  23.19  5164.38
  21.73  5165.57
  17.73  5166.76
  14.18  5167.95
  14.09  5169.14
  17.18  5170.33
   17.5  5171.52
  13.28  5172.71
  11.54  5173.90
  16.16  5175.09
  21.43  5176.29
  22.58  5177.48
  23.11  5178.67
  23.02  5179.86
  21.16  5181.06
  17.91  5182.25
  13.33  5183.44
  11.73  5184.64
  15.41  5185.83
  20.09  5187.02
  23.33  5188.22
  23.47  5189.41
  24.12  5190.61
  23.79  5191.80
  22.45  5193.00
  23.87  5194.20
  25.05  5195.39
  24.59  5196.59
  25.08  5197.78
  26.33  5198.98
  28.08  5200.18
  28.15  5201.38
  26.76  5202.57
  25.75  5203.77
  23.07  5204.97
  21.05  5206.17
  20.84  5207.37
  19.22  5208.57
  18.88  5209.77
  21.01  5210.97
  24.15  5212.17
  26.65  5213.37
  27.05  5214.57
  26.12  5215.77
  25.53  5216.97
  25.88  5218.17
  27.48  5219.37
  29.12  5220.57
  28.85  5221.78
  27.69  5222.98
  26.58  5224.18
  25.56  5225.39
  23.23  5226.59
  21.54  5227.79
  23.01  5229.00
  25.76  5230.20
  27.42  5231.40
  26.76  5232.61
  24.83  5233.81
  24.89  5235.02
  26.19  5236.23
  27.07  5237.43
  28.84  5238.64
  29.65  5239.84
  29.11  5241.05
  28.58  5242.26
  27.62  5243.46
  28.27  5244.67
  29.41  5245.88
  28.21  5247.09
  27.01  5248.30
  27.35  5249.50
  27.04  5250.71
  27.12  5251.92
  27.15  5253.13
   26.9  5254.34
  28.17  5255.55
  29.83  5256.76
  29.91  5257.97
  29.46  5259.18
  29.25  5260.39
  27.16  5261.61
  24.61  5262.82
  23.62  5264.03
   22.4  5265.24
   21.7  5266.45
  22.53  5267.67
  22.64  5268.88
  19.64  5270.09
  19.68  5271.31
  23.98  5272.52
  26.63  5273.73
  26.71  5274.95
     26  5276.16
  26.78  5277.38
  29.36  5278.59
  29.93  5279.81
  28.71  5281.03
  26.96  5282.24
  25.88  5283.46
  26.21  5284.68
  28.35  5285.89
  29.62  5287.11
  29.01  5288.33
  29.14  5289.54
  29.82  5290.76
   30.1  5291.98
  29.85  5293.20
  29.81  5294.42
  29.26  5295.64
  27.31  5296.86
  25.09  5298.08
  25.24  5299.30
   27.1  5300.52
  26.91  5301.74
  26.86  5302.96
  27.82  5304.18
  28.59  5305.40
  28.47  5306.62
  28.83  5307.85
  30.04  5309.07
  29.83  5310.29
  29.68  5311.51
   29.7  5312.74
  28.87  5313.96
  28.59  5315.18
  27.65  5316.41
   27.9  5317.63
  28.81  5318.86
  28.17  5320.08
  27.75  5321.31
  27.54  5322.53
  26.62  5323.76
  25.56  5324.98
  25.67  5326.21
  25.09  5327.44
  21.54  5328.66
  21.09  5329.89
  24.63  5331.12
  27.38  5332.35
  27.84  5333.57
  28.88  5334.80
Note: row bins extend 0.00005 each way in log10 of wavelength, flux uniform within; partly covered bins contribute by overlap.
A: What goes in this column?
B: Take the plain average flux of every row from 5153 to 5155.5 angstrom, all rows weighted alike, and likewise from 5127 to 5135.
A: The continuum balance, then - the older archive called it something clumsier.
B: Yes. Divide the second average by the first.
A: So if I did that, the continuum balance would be 1.04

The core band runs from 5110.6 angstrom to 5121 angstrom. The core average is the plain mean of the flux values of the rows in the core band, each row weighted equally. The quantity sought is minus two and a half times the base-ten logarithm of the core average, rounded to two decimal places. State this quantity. -3.52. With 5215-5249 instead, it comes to -3.57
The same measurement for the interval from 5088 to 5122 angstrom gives -3.51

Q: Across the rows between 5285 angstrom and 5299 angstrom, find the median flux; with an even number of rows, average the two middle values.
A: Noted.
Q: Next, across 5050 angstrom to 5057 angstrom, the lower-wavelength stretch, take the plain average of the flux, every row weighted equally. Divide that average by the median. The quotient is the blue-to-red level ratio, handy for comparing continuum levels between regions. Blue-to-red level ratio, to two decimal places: 0.87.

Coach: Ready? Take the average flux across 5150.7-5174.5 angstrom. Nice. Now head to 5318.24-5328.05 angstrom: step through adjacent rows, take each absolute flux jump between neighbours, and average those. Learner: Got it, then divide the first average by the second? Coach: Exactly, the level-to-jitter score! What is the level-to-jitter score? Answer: 37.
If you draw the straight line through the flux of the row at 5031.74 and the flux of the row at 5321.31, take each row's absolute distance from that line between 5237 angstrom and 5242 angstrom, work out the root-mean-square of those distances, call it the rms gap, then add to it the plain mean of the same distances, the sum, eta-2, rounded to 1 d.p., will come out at 2.8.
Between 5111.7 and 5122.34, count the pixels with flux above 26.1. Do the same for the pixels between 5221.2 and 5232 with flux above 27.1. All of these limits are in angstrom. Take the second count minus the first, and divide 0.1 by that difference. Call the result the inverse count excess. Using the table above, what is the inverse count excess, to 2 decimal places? 0.05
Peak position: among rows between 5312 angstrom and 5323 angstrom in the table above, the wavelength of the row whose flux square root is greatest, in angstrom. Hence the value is 5312.74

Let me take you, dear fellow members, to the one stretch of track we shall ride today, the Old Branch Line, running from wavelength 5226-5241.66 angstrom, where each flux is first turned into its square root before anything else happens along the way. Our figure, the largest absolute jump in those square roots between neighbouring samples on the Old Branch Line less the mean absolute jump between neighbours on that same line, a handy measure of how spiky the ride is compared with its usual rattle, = 0.15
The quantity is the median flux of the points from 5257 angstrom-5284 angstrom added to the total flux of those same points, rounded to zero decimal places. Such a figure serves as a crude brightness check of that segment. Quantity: 590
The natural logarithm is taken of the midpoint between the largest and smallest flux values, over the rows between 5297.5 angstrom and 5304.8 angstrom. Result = 3.28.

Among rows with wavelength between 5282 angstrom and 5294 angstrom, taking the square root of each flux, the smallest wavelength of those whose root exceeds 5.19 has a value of 5282.24 angstrom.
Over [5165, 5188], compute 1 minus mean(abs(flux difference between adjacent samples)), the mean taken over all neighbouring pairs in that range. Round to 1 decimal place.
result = -1.7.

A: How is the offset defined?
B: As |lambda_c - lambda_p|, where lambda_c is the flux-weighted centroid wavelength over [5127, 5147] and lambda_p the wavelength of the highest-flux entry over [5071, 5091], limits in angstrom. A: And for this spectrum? 49.4 angstrom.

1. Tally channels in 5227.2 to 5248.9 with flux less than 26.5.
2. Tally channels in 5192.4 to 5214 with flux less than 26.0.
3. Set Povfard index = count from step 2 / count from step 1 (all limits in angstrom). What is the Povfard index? 2.2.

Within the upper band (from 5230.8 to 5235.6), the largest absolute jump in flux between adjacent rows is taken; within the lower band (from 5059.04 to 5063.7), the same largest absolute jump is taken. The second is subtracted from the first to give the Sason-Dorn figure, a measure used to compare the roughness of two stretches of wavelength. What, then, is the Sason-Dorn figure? 1.3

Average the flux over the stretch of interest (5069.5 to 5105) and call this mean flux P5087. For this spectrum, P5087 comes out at 25.0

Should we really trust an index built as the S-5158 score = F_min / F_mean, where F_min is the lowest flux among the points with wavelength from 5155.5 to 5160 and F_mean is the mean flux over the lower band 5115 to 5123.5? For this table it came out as 0.93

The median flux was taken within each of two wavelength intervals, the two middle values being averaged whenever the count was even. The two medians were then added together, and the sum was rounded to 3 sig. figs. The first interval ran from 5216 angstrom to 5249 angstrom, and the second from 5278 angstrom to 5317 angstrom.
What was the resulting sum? 55.8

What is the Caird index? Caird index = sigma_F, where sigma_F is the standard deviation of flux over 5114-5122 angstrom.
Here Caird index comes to 0.8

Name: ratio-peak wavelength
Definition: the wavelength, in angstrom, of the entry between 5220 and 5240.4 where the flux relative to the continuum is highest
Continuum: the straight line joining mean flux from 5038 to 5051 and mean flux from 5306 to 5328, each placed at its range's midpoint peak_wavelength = 5239.84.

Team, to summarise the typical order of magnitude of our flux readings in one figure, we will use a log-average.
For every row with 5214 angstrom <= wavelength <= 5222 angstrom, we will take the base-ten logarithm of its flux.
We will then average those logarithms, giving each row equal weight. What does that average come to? 1.43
